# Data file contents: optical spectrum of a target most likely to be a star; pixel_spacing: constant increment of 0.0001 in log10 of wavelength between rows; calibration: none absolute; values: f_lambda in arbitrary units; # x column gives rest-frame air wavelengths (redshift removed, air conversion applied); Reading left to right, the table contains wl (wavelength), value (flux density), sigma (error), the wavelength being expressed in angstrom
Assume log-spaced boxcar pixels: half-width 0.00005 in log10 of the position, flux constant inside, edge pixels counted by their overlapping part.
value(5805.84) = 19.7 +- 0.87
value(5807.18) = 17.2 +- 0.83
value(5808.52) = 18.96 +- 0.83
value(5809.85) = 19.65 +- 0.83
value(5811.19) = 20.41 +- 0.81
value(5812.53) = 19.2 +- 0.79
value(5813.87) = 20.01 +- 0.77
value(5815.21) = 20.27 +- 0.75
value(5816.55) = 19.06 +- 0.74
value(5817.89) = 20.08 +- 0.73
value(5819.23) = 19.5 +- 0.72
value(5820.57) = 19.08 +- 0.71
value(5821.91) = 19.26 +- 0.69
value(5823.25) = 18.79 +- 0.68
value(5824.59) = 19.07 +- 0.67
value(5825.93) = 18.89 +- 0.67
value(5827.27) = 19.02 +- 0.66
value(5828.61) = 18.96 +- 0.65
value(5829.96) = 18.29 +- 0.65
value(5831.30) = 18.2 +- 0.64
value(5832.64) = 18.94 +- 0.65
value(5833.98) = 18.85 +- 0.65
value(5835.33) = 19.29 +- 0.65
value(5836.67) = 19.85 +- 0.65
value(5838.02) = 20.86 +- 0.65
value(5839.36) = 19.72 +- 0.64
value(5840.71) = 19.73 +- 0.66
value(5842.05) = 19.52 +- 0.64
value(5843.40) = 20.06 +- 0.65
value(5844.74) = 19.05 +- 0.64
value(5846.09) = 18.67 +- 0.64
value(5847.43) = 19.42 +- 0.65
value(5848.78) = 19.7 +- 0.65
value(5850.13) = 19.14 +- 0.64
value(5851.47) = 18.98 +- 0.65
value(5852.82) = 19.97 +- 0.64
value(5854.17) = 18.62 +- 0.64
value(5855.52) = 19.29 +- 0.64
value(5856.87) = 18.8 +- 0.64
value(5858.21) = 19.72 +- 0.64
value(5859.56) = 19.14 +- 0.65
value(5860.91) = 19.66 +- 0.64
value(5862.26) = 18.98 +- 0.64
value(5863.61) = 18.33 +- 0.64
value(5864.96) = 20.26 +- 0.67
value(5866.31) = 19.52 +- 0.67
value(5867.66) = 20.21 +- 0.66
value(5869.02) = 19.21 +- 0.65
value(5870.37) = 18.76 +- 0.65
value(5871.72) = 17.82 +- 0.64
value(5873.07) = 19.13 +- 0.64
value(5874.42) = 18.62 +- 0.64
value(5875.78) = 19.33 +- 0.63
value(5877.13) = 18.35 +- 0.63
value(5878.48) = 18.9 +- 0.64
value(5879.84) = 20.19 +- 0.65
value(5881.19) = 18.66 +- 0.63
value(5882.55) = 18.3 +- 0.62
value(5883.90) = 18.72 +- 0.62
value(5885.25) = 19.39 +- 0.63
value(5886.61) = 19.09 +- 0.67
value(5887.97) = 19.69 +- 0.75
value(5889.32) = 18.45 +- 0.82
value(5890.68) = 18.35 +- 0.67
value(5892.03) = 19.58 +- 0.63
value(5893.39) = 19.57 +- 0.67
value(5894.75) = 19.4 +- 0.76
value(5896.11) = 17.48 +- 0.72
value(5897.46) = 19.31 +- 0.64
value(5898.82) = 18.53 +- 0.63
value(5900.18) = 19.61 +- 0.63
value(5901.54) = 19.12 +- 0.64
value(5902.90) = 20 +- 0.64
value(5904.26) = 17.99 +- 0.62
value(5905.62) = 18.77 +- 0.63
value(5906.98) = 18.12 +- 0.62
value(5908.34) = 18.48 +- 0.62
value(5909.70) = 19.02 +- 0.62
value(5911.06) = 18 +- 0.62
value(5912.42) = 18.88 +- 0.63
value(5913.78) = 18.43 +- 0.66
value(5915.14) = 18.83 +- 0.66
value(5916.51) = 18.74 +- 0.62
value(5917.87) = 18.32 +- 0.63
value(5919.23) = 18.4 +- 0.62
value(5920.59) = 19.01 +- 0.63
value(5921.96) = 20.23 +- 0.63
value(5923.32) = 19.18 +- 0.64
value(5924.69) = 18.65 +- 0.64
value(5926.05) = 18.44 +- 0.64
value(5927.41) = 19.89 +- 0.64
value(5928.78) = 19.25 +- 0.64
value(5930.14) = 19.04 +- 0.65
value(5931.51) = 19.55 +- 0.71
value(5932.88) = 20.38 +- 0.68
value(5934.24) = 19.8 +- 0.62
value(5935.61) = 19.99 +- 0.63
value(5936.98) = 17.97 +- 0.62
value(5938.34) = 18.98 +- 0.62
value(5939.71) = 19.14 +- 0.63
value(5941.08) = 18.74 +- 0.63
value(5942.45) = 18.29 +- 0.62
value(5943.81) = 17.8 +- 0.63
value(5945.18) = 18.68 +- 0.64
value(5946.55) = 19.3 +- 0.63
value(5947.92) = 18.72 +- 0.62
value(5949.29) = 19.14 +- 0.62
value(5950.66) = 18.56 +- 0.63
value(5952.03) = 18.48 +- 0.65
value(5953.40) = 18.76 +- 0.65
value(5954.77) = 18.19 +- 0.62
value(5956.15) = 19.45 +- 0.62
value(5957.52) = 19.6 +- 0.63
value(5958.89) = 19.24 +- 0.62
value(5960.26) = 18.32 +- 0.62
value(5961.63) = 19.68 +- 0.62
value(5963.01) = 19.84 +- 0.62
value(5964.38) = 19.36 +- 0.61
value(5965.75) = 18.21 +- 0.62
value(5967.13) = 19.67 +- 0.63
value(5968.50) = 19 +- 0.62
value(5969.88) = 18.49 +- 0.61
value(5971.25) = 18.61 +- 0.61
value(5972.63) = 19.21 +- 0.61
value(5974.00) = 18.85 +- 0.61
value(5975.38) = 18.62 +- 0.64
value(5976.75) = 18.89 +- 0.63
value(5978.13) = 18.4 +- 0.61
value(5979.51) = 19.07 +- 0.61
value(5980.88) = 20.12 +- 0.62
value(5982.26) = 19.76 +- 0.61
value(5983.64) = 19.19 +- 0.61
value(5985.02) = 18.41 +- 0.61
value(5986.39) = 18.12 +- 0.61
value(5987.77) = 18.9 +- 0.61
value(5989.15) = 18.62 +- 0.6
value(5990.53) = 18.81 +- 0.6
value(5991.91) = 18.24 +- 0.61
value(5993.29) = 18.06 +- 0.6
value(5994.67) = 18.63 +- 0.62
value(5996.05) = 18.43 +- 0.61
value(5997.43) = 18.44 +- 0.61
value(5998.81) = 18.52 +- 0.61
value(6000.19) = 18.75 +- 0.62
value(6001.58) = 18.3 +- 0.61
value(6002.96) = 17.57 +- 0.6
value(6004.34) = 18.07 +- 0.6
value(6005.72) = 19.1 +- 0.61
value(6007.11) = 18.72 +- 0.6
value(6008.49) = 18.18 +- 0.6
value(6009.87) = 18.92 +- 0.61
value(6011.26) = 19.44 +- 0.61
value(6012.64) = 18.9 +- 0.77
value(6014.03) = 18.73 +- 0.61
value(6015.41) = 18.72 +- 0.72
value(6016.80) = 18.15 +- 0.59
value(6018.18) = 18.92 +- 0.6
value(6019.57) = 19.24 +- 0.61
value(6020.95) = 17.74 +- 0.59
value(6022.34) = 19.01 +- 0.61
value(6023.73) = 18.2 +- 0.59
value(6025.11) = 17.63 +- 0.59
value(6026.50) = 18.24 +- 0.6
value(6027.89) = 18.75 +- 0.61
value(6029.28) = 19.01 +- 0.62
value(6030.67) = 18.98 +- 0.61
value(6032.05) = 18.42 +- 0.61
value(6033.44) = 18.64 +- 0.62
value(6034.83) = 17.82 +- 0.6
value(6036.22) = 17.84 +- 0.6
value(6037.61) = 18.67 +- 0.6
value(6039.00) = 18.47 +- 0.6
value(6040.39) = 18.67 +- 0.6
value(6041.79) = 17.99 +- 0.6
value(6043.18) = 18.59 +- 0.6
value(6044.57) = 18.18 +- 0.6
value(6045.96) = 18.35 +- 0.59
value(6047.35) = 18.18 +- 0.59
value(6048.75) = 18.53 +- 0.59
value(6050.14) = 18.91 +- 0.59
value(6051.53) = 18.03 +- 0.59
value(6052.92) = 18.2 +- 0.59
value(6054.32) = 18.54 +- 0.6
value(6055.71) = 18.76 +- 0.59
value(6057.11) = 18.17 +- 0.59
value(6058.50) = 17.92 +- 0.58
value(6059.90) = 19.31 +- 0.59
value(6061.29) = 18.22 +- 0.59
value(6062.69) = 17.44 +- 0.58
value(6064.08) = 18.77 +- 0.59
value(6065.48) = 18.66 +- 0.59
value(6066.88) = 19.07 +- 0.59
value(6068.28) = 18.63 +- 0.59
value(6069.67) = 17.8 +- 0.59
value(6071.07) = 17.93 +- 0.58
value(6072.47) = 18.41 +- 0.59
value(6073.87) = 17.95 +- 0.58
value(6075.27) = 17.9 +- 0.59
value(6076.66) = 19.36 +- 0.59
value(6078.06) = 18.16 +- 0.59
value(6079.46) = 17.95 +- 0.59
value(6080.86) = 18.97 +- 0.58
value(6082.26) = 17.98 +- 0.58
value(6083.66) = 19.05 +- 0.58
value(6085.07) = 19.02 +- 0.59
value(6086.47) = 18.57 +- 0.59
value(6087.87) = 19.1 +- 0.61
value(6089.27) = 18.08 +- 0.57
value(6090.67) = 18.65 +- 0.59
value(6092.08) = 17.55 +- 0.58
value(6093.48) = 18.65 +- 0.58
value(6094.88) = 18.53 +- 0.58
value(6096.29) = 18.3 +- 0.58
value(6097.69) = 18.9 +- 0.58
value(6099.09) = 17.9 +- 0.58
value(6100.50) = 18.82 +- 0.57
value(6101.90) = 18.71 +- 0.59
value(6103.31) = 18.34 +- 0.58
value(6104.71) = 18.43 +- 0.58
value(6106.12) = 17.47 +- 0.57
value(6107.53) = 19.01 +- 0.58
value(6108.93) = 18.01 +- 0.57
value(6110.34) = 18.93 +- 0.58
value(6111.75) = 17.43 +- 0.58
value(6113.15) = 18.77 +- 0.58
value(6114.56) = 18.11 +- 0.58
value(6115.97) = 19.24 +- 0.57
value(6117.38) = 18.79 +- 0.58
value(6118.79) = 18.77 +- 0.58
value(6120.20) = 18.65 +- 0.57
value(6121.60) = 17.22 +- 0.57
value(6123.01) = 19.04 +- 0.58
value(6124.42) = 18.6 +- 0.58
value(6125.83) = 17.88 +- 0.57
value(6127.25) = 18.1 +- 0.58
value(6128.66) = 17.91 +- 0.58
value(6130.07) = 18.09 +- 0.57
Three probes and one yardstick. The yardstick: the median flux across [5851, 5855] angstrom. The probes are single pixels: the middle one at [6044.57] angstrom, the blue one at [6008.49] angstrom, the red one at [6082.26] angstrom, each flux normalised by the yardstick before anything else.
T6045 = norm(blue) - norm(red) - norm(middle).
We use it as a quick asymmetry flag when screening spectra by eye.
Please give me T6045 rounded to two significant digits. -0.95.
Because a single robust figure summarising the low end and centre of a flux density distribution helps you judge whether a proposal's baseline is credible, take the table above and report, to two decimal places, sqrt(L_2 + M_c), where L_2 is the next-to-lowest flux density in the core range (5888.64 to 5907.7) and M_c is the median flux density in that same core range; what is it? 6.08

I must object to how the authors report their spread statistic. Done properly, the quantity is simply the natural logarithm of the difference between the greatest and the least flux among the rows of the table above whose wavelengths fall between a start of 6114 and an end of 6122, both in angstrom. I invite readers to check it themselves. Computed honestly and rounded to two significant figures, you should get 0.70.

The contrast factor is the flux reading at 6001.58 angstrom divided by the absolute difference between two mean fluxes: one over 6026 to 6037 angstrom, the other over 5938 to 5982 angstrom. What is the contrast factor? 40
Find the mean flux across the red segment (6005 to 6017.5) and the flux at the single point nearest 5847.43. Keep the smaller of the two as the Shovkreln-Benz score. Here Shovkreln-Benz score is 18.8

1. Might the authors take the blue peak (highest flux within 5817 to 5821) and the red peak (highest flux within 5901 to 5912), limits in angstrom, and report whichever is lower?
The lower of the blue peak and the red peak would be 20.0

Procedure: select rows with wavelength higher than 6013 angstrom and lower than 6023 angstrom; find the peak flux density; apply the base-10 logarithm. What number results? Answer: 1.284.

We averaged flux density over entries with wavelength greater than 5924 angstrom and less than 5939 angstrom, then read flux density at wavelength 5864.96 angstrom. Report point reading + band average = 39.5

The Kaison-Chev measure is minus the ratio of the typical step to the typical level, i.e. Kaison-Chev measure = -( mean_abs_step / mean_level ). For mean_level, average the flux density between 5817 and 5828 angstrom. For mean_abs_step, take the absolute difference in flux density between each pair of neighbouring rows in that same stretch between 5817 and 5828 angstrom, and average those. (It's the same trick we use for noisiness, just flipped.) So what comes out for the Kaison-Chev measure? -0.017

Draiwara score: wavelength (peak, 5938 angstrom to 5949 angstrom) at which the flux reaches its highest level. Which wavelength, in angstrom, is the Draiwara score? 5946.55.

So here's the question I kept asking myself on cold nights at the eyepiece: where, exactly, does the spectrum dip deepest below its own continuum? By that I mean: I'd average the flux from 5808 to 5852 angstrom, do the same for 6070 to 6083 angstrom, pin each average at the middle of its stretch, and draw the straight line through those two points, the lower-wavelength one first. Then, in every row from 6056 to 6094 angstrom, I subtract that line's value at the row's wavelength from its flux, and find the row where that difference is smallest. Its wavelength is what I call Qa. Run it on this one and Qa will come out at 6062.69 angstrom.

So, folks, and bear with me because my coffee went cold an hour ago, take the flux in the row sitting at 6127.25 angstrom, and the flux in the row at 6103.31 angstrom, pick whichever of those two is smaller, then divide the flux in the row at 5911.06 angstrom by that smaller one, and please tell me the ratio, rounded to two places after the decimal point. 0.99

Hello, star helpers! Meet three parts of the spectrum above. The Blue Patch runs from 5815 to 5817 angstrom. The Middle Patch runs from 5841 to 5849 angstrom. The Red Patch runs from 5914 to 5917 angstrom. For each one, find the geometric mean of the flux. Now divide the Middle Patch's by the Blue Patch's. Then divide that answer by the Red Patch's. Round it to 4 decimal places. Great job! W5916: 0.0525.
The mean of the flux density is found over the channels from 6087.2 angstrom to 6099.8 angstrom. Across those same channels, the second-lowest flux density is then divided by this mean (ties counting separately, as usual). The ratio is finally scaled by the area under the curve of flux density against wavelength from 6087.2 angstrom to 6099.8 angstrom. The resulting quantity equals 226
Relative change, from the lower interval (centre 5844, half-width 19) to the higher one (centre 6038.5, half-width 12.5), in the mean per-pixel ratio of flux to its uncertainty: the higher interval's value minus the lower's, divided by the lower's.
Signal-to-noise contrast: 0.030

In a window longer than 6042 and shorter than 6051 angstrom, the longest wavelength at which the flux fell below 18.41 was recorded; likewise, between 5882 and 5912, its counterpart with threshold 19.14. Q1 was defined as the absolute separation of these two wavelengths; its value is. 136.3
